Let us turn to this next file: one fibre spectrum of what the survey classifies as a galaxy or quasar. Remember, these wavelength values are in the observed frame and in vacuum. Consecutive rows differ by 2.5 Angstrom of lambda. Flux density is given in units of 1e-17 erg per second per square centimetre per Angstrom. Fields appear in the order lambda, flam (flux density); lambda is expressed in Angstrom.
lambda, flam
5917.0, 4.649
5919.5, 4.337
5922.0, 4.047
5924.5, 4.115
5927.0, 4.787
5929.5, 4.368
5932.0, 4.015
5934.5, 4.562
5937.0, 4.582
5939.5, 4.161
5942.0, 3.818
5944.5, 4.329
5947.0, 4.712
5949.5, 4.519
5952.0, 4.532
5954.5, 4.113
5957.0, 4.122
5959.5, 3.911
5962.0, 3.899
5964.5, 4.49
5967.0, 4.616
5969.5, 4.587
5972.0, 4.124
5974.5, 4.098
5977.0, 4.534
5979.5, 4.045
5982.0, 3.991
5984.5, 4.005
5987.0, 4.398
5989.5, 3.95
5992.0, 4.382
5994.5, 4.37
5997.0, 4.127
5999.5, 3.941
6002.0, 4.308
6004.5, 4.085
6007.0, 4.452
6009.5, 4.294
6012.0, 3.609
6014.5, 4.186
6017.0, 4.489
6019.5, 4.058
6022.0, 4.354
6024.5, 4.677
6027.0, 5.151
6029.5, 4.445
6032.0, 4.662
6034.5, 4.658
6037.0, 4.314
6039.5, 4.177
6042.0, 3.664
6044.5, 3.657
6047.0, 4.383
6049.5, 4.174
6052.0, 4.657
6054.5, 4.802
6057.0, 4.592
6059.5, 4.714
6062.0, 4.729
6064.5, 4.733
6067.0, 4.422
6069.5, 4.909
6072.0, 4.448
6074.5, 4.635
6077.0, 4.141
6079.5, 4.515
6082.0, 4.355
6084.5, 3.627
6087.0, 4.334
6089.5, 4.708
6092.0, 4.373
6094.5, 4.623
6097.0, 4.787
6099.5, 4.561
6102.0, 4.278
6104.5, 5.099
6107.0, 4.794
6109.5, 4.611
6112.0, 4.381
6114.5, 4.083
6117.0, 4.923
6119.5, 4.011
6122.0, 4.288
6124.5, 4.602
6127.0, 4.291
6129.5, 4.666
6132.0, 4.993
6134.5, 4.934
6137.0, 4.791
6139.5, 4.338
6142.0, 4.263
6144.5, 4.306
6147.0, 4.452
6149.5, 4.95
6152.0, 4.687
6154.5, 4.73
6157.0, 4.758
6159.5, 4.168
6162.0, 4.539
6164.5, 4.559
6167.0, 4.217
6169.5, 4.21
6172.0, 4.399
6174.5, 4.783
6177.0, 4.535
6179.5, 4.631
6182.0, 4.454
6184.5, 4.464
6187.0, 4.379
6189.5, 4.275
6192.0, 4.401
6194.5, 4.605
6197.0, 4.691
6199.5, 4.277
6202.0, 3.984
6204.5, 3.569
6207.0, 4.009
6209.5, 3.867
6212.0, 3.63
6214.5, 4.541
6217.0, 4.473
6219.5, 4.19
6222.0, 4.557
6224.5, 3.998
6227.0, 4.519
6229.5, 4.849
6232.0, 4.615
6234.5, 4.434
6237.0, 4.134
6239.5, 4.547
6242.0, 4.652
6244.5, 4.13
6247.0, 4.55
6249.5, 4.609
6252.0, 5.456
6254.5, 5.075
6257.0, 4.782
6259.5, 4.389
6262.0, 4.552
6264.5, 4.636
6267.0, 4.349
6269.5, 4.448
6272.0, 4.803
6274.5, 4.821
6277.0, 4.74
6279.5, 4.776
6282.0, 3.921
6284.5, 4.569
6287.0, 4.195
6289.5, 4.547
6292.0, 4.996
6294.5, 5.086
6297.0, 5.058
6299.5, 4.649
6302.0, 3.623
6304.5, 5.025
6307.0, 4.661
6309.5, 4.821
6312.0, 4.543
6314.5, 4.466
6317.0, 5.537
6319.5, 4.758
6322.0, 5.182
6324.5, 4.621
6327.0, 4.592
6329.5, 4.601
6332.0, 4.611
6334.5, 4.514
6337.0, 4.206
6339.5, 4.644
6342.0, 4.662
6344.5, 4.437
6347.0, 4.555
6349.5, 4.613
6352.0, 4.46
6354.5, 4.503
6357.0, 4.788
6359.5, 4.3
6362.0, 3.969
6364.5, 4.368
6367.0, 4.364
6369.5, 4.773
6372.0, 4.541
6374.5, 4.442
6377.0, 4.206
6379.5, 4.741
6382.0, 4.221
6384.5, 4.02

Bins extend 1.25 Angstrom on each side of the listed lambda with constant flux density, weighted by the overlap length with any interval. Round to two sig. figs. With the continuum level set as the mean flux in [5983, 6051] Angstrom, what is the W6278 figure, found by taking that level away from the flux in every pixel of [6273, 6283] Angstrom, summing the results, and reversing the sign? -1.2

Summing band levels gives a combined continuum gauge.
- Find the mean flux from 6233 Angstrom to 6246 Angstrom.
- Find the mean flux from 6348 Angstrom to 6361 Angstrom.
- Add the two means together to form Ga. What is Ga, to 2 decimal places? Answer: 8.91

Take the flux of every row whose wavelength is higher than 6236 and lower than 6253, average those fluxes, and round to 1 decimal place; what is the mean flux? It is 4.6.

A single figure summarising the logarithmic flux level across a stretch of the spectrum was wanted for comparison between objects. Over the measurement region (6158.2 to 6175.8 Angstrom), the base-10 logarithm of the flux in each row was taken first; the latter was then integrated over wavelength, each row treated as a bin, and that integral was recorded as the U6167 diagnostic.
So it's 11.3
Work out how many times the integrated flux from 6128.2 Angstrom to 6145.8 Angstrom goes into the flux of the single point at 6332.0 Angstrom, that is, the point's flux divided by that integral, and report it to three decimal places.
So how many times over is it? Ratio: 0.057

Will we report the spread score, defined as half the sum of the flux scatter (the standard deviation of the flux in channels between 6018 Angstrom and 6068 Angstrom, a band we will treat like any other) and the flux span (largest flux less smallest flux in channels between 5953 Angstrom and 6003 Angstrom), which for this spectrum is 0.54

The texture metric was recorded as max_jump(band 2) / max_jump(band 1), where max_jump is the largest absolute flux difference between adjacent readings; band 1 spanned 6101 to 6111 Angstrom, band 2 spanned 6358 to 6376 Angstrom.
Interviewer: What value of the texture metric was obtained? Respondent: 0.5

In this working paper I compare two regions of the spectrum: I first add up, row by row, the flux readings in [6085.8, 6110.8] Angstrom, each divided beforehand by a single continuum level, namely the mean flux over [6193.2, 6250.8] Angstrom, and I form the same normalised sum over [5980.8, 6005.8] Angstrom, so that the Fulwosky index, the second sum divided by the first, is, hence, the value 0.90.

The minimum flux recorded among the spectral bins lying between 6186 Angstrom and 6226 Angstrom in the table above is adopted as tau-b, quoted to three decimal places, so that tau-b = 3.569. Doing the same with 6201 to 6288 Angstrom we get 3.569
